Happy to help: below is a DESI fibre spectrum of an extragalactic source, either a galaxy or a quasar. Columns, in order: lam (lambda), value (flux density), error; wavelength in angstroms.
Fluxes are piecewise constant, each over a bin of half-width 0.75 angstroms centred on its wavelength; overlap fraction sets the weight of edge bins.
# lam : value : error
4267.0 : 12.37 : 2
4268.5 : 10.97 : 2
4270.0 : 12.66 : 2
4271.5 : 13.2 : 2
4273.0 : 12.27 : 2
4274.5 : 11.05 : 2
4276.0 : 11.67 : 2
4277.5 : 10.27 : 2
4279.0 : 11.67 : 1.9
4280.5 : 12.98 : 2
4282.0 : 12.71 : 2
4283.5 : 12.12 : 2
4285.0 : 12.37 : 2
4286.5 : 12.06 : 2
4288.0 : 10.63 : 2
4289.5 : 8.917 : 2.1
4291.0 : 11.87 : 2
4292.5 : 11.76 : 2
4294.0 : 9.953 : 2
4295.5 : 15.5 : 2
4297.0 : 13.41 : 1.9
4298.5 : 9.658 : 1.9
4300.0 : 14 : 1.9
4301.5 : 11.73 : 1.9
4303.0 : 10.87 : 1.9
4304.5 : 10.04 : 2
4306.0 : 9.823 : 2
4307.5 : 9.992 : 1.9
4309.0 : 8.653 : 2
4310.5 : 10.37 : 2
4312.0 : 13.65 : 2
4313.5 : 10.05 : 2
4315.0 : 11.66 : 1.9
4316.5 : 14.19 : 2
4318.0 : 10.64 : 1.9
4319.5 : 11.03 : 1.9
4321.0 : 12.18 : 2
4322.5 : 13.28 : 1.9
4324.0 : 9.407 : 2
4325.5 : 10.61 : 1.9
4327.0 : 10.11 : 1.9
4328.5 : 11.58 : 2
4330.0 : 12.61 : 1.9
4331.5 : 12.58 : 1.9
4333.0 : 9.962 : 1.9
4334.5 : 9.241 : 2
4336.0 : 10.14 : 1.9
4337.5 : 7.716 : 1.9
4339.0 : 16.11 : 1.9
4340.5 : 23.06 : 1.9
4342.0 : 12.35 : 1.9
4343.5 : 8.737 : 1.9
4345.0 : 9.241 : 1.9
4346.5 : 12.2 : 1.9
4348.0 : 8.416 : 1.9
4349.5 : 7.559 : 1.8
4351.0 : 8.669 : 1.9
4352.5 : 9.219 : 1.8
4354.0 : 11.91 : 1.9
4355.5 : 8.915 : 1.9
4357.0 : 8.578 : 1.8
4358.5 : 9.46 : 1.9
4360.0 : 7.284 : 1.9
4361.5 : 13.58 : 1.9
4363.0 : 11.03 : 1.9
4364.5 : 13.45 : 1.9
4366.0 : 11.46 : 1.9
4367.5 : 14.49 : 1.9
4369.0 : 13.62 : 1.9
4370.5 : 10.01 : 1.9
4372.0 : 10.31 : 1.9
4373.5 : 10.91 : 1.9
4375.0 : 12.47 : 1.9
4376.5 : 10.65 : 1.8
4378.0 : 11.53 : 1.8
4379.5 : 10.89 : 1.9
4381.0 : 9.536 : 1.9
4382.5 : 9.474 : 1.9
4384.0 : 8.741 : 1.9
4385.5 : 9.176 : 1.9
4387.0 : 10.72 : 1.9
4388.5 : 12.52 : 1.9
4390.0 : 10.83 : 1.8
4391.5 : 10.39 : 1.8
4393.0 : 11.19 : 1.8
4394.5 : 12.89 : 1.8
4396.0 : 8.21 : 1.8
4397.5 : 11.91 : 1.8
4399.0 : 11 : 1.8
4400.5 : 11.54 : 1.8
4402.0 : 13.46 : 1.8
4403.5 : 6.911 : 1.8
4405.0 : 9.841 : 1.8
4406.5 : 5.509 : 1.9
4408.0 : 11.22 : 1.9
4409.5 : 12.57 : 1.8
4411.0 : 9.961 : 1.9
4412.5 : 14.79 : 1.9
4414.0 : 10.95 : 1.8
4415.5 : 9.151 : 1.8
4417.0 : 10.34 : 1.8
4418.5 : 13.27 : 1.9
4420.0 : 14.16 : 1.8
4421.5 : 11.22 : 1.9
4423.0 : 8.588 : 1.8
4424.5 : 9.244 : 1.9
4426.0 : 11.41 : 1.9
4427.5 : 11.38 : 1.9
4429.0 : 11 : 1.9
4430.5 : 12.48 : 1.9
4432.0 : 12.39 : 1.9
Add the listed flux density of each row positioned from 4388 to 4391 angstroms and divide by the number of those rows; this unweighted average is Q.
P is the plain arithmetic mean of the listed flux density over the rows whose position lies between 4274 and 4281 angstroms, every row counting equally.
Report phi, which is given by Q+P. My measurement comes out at 23.2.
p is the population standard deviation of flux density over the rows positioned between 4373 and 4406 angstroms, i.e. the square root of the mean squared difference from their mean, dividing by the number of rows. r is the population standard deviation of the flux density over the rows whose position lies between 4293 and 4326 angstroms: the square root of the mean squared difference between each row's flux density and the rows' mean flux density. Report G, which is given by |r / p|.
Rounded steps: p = 1.55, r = 1.8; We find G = 1.17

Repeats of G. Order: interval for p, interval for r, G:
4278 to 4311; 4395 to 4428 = 1.33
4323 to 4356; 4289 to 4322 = 0.54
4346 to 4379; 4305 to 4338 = 0.80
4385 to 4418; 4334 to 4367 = 1.69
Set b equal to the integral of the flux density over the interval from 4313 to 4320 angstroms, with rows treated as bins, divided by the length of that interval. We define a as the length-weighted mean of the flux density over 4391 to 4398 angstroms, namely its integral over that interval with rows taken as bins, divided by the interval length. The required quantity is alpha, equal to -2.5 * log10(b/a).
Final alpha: -0.07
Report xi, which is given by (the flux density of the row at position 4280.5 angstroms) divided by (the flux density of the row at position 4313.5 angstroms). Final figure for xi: 1.29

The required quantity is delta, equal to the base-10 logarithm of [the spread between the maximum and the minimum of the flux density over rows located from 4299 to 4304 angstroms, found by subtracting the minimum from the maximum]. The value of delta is 0.50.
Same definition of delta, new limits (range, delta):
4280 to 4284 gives -0.07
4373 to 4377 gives 0.26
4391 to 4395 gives 0.40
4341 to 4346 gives 0.56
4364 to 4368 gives 0.48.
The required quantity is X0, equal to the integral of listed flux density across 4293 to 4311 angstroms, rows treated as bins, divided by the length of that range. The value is 11.2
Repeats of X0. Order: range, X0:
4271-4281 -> 11.8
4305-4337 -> 11.0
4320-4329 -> 11.2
